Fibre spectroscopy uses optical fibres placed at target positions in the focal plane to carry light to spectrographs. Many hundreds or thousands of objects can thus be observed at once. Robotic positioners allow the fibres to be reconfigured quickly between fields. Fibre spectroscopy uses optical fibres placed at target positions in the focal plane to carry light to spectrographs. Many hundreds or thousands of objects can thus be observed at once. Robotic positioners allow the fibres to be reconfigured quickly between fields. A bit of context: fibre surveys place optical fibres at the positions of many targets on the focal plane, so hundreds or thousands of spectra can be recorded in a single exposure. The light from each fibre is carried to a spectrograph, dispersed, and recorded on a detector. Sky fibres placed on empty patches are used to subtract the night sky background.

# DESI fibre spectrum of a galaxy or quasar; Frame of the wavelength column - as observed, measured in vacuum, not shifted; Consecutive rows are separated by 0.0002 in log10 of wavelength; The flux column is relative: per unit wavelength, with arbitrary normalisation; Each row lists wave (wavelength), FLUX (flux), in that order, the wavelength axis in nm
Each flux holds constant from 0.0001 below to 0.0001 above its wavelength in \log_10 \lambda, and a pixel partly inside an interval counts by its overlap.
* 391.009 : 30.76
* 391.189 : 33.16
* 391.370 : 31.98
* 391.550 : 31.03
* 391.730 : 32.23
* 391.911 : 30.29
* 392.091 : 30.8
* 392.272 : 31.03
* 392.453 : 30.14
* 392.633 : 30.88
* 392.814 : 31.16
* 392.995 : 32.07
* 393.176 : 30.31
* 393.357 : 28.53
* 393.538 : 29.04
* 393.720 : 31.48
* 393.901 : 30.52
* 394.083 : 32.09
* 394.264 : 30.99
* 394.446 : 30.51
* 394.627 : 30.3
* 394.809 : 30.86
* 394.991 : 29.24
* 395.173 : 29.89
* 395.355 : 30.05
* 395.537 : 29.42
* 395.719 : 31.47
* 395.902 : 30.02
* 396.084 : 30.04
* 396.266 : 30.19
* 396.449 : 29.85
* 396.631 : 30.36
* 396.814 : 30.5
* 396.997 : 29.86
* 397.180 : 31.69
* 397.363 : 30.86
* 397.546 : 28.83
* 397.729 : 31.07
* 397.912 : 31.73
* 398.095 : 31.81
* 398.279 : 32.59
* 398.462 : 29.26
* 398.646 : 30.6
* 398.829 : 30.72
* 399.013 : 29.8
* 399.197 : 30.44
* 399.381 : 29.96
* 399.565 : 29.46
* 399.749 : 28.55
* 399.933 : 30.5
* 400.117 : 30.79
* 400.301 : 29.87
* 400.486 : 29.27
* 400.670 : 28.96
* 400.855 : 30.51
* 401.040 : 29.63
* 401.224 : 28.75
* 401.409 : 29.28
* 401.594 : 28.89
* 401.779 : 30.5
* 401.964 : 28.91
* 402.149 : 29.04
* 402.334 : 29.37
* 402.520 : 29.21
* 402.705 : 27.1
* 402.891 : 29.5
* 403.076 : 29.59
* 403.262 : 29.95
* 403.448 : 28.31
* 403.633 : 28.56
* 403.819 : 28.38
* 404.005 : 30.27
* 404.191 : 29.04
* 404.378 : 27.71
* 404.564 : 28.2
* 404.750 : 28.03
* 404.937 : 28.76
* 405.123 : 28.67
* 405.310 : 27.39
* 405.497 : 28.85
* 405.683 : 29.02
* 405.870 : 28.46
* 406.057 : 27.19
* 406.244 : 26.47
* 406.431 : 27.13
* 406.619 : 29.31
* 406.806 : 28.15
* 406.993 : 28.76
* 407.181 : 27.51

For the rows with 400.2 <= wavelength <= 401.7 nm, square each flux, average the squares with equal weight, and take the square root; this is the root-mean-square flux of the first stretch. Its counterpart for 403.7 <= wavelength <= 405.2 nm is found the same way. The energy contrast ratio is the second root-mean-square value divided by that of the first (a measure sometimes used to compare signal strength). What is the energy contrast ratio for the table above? 0.974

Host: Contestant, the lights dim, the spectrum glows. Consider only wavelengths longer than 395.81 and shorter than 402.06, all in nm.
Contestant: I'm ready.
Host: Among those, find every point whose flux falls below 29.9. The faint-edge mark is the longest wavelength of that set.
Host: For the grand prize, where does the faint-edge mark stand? 401.964 nm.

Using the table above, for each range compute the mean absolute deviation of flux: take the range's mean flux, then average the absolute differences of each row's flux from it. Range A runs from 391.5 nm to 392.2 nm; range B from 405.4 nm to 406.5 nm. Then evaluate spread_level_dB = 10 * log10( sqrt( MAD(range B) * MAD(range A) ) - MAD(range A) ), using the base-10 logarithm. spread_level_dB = -8.1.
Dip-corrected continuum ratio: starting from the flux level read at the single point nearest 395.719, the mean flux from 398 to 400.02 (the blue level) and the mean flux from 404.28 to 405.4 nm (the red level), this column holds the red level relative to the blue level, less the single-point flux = -30.5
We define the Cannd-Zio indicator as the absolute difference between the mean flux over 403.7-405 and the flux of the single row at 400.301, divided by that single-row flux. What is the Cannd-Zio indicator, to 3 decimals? 0.042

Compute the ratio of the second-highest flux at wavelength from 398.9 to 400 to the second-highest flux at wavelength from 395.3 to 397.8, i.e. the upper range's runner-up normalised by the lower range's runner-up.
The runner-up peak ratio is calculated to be 0.967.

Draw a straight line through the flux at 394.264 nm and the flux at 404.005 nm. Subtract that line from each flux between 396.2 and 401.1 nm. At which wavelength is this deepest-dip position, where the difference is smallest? 399.749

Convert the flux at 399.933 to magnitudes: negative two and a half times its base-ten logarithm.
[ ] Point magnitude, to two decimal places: -3.71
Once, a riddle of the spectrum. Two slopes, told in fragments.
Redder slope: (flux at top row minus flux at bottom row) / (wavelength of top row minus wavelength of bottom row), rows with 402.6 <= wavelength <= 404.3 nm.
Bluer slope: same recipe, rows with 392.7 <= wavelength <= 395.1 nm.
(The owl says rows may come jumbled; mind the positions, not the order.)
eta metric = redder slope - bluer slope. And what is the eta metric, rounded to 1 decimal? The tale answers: 2.2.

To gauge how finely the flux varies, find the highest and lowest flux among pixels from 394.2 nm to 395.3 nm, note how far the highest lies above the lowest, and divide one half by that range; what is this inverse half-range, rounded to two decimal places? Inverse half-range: 0.29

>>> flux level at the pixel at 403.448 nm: 28.31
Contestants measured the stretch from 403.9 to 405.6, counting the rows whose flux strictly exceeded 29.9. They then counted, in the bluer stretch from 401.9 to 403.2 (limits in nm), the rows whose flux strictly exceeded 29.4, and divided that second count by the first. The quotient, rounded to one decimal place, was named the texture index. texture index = 2.0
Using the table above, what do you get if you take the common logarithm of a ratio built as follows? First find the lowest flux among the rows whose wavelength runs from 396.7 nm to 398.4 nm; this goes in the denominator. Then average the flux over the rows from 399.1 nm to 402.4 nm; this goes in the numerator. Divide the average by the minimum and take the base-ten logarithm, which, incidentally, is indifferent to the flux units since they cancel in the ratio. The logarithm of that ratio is 0.011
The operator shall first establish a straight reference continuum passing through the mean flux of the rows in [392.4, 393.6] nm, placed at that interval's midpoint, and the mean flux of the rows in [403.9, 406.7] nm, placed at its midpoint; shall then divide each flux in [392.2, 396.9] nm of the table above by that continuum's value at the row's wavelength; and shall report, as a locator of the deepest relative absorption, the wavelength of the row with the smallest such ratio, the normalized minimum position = 393.357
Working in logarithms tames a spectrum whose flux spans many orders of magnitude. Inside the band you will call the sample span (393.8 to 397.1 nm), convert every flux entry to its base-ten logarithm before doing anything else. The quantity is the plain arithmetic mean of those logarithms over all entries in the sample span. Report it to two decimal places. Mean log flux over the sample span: 1.48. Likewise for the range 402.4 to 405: 1.46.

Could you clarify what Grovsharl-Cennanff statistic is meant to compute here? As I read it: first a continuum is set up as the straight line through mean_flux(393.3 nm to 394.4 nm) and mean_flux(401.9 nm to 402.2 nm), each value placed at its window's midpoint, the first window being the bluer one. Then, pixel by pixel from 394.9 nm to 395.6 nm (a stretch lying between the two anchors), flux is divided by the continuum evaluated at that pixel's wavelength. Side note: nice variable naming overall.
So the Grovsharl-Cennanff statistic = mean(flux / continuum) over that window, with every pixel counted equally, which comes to 0.98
